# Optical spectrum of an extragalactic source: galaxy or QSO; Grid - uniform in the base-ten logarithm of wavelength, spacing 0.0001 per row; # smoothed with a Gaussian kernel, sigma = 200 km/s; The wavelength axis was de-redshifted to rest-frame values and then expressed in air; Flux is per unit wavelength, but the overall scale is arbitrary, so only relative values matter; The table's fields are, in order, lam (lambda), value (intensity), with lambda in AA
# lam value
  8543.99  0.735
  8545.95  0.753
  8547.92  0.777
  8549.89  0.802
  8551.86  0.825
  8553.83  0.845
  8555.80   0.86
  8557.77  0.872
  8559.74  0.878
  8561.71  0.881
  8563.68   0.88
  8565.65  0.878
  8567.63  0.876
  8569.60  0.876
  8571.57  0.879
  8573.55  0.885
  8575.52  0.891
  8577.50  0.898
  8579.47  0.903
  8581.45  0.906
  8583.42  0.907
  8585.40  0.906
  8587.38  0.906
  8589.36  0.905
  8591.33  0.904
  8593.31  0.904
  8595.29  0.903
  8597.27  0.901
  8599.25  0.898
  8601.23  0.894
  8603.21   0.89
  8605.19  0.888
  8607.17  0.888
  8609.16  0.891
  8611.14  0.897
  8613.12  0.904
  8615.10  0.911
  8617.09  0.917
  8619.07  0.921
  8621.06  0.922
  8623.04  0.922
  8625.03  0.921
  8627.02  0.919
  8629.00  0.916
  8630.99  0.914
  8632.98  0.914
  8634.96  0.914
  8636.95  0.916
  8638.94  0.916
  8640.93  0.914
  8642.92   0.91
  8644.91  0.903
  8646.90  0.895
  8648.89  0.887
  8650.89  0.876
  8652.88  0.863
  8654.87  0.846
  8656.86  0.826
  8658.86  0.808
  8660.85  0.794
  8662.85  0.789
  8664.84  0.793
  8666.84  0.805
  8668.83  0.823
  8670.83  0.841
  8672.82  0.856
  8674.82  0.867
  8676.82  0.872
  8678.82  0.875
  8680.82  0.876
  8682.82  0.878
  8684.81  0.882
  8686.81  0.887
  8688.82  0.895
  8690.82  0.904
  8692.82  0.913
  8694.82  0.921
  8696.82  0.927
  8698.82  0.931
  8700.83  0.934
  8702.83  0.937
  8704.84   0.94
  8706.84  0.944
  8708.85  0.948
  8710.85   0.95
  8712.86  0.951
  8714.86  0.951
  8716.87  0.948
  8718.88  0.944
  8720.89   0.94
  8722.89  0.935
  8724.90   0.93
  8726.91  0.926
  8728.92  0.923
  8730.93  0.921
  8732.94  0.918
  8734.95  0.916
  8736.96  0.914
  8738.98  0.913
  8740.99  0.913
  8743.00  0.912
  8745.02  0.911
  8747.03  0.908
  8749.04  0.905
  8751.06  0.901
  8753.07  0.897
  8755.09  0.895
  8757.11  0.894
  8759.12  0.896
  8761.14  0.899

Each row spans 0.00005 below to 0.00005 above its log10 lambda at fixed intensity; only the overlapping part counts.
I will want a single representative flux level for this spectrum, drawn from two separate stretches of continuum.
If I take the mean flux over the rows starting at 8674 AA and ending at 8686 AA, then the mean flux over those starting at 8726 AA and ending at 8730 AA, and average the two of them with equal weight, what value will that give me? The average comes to 0.900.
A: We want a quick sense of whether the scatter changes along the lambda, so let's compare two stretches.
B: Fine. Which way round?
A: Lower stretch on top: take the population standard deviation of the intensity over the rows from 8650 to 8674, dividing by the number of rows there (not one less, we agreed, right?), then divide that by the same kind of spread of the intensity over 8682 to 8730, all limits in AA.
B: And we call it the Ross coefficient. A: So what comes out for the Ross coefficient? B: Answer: 1.3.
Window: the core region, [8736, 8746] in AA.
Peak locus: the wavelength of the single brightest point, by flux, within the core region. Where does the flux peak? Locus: 8736.96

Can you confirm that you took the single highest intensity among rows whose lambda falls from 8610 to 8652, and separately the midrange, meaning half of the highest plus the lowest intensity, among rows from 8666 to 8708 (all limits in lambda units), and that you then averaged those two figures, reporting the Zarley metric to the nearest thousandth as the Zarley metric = 0.898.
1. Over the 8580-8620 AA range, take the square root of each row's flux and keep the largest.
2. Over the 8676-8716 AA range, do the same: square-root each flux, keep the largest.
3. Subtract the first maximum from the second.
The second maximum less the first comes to 0.016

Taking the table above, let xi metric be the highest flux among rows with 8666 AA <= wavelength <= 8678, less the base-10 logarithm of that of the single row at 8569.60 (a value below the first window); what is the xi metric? 0.93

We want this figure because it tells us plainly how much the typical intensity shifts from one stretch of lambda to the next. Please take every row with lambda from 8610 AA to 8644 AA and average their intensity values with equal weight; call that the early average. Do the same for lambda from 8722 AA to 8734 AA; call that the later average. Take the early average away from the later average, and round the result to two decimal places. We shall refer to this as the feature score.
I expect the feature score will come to 0.01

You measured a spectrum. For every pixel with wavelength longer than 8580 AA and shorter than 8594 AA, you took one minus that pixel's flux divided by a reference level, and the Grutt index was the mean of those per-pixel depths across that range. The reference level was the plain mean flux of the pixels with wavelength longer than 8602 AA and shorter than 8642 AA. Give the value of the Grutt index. 0.00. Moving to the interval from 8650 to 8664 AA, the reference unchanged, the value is 0.09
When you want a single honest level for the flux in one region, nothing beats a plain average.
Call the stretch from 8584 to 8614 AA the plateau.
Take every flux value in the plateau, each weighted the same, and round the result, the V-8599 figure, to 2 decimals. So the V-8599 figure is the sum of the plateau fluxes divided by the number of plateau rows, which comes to 0.90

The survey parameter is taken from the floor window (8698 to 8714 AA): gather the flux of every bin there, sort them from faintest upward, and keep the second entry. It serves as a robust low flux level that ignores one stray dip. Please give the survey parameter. 0.934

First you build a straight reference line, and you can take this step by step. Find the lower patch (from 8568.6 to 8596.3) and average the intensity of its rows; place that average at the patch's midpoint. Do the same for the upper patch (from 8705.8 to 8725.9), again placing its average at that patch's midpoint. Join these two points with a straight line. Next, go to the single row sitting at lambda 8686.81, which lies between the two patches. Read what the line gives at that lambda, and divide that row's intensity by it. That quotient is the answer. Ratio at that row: 0.95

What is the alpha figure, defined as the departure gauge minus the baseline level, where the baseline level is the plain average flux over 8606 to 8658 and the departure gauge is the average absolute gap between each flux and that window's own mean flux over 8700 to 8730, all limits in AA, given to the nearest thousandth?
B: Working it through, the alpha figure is -0.893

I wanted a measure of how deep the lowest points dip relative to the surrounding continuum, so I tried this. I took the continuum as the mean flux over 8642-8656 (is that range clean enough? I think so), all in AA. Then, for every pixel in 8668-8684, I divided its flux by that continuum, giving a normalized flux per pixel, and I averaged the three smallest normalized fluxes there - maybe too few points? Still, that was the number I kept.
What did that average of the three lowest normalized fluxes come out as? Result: 0.95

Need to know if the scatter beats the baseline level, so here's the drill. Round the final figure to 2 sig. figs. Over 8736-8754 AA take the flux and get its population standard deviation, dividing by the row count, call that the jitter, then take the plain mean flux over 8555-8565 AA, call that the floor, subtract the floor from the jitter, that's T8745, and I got -0.87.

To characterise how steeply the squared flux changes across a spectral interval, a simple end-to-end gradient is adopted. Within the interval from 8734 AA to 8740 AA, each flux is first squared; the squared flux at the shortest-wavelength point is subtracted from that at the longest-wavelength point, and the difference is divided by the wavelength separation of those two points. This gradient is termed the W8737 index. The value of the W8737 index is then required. -0.0014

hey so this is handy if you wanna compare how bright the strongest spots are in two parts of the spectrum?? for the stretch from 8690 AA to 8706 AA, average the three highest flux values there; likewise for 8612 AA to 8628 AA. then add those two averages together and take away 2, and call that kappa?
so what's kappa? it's -0.141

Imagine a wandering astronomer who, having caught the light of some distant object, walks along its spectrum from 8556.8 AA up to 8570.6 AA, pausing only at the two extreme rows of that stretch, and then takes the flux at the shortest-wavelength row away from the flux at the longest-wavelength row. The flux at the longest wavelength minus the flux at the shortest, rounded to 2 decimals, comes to 0.00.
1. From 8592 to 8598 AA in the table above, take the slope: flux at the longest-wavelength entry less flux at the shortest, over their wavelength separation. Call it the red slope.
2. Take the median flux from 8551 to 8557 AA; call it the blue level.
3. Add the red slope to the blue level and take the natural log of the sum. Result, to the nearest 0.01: -0.17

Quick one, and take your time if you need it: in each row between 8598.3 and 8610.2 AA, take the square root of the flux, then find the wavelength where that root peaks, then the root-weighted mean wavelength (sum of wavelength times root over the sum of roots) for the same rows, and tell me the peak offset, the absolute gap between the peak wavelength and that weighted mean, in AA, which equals 4.9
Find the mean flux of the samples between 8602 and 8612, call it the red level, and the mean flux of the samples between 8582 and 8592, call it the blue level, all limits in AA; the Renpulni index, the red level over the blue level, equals 0.98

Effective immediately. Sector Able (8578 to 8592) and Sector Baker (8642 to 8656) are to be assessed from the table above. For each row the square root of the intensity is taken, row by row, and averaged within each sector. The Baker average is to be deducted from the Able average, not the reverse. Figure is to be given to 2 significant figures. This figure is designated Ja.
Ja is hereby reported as 0.012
